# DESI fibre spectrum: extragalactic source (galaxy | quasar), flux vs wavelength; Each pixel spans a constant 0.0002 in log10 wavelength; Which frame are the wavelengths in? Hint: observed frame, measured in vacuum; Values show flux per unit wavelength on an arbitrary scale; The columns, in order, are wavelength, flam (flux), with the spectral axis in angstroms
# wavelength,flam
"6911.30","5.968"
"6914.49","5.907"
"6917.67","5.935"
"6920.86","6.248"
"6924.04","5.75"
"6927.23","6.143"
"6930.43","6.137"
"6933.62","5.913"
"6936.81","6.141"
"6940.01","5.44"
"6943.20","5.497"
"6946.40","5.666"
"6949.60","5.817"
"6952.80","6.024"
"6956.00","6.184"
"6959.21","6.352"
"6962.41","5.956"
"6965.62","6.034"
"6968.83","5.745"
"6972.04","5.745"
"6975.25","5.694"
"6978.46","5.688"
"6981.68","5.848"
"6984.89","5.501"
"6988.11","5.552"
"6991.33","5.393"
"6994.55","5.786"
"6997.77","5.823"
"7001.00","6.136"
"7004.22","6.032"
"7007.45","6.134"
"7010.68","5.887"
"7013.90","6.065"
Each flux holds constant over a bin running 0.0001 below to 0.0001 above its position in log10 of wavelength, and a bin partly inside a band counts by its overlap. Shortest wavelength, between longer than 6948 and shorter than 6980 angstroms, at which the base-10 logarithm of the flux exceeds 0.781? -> 6956.00 angstroms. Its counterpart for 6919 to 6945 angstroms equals 6920.86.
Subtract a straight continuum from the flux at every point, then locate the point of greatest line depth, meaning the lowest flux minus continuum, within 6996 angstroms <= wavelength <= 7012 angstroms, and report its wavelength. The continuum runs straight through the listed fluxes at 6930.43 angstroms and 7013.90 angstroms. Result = 6997.77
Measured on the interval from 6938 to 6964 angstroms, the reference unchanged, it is 6940.01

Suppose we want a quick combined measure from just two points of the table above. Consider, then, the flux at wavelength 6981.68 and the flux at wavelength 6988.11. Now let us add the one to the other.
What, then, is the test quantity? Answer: 11.4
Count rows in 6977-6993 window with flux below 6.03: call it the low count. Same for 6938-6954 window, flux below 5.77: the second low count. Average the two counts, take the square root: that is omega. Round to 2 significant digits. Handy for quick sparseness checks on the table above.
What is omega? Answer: 2.0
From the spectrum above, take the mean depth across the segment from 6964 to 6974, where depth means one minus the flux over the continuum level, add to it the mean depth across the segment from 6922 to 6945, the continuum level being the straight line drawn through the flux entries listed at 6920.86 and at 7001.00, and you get 0.114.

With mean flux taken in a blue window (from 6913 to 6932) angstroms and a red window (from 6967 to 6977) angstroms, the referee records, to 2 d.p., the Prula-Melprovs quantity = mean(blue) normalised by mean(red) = 1.05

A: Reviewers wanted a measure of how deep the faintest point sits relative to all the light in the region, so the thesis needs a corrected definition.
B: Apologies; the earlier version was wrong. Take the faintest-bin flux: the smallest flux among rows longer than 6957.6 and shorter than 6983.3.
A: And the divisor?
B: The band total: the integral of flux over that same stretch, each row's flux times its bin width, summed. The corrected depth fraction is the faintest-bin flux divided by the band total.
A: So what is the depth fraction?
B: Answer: 0.038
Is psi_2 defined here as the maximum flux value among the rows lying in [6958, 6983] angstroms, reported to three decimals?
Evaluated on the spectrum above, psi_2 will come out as 6.352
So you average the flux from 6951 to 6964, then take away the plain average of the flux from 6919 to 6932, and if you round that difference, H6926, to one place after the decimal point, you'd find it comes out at 0.1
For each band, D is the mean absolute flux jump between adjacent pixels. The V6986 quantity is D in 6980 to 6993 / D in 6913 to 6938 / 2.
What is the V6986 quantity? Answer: 0.38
